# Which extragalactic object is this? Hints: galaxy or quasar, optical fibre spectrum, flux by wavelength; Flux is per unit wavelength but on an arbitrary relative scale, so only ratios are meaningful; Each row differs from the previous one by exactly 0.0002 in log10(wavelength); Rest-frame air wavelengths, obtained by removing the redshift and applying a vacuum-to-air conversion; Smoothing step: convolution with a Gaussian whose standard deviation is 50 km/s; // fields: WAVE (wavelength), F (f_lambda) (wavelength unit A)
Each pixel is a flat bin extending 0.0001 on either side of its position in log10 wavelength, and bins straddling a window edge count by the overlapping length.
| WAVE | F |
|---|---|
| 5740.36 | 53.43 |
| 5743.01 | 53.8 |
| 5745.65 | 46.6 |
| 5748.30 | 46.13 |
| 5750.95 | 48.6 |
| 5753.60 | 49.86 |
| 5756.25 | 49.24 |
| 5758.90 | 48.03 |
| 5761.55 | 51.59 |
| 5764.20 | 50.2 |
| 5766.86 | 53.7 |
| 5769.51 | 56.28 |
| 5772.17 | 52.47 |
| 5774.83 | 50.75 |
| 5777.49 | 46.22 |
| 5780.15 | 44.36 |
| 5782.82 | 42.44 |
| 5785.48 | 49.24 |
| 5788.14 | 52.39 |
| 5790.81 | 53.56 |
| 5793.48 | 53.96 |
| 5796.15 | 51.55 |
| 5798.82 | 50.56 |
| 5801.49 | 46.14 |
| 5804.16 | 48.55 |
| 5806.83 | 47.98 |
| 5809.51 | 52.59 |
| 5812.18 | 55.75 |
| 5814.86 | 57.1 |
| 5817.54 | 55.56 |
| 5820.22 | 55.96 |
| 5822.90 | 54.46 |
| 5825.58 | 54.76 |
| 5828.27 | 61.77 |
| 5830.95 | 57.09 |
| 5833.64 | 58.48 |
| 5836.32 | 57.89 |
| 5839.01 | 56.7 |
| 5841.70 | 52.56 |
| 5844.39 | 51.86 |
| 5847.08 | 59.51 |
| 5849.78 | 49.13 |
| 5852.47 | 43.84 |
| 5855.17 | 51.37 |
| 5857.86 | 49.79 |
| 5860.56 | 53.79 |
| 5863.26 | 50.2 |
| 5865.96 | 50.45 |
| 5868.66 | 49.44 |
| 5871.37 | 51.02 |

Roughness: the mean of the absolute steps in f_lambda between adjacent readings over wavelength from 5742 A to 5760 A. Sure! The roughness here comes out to 2.2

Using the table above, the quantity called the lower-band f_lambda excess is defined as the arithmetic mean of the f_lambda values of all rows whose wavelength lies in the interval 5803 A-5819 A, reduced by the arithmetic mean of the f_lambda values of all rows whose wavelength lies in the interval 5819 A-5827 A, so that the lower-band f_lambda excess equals -2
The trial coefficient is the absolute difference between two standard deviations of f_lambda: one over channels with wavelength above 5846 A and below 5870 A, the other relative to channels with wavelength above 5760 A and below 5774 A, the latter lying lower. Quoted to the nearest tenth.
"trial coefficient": 1.9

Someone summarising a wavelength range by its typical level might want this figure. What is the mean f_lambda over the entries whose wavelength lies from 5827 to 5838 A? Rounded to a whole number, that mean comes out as 59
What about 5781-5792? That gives 49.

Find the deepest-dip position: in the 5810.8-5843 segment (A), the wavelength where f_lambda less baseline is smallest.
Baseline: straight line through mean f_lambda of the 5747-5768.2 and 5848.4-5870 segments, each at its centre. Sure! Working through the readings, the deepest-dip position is 5841.70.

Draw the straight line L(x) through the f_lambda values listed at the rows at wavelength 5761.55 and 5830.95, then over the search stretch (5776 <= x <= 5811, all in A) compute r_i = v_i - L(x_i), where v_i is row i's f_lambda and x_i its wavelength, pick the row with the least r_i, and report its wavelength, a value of 5782.82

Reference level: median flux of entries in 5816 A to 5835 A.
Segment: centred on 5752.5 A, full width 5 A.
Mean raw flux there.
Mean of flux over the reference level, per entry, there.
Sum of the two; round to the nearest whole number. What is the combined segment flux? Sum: 50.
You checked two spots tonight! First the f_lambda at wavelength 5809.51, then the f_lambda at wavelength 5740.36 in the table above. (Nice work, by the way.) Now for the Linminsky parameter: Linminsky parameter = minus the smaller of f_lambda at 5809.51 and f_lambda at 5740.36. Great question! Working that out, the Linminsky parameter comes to -52.6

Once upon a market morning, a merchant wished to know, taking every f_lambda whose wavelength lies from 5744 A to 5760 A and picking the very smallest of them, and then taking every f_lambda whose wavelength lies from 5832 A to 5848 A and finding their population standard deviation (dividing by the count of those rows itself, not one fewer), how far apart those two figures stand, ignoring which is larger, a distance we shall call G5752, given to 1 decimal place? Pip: 43.2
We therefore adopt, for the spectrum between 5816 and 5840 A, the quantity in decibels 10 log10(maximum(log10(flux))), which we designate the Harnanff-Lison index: 2.53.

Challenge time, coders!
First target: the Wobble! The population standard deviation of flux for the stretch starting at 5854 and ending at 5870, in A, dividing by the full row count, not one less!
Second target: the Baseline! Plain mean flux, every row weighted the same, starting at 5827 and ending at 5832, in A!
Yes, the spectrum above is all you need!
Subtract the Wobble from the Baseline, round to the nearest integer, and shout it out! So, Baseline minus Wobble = 58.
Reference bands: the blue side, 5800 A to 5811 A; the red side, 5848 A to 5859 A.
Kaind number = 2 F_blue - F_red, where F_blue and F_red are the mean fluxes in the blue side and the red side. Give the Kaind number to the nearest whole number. 49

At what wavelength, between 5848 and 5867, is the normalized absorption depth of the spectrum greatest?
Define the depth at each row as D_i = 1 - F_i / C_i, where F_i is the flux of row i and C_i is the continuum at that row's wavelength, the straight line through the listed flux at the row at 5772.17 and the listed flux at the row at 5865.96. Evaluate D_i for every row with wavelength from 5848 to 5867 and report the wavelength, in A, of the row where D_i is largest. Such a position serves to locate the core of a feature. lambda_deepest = 5852.47 A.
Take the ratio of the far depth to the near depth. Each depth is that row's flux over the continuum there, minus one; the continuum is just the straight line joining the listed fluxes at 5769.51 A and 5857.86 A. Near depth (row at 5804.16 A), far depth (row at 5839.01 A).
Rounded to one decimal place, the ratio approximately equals -1.1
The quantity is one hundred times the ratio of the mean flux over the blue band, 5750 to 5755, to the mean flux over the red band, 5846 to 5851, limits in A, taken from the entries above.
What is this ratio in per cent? 91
